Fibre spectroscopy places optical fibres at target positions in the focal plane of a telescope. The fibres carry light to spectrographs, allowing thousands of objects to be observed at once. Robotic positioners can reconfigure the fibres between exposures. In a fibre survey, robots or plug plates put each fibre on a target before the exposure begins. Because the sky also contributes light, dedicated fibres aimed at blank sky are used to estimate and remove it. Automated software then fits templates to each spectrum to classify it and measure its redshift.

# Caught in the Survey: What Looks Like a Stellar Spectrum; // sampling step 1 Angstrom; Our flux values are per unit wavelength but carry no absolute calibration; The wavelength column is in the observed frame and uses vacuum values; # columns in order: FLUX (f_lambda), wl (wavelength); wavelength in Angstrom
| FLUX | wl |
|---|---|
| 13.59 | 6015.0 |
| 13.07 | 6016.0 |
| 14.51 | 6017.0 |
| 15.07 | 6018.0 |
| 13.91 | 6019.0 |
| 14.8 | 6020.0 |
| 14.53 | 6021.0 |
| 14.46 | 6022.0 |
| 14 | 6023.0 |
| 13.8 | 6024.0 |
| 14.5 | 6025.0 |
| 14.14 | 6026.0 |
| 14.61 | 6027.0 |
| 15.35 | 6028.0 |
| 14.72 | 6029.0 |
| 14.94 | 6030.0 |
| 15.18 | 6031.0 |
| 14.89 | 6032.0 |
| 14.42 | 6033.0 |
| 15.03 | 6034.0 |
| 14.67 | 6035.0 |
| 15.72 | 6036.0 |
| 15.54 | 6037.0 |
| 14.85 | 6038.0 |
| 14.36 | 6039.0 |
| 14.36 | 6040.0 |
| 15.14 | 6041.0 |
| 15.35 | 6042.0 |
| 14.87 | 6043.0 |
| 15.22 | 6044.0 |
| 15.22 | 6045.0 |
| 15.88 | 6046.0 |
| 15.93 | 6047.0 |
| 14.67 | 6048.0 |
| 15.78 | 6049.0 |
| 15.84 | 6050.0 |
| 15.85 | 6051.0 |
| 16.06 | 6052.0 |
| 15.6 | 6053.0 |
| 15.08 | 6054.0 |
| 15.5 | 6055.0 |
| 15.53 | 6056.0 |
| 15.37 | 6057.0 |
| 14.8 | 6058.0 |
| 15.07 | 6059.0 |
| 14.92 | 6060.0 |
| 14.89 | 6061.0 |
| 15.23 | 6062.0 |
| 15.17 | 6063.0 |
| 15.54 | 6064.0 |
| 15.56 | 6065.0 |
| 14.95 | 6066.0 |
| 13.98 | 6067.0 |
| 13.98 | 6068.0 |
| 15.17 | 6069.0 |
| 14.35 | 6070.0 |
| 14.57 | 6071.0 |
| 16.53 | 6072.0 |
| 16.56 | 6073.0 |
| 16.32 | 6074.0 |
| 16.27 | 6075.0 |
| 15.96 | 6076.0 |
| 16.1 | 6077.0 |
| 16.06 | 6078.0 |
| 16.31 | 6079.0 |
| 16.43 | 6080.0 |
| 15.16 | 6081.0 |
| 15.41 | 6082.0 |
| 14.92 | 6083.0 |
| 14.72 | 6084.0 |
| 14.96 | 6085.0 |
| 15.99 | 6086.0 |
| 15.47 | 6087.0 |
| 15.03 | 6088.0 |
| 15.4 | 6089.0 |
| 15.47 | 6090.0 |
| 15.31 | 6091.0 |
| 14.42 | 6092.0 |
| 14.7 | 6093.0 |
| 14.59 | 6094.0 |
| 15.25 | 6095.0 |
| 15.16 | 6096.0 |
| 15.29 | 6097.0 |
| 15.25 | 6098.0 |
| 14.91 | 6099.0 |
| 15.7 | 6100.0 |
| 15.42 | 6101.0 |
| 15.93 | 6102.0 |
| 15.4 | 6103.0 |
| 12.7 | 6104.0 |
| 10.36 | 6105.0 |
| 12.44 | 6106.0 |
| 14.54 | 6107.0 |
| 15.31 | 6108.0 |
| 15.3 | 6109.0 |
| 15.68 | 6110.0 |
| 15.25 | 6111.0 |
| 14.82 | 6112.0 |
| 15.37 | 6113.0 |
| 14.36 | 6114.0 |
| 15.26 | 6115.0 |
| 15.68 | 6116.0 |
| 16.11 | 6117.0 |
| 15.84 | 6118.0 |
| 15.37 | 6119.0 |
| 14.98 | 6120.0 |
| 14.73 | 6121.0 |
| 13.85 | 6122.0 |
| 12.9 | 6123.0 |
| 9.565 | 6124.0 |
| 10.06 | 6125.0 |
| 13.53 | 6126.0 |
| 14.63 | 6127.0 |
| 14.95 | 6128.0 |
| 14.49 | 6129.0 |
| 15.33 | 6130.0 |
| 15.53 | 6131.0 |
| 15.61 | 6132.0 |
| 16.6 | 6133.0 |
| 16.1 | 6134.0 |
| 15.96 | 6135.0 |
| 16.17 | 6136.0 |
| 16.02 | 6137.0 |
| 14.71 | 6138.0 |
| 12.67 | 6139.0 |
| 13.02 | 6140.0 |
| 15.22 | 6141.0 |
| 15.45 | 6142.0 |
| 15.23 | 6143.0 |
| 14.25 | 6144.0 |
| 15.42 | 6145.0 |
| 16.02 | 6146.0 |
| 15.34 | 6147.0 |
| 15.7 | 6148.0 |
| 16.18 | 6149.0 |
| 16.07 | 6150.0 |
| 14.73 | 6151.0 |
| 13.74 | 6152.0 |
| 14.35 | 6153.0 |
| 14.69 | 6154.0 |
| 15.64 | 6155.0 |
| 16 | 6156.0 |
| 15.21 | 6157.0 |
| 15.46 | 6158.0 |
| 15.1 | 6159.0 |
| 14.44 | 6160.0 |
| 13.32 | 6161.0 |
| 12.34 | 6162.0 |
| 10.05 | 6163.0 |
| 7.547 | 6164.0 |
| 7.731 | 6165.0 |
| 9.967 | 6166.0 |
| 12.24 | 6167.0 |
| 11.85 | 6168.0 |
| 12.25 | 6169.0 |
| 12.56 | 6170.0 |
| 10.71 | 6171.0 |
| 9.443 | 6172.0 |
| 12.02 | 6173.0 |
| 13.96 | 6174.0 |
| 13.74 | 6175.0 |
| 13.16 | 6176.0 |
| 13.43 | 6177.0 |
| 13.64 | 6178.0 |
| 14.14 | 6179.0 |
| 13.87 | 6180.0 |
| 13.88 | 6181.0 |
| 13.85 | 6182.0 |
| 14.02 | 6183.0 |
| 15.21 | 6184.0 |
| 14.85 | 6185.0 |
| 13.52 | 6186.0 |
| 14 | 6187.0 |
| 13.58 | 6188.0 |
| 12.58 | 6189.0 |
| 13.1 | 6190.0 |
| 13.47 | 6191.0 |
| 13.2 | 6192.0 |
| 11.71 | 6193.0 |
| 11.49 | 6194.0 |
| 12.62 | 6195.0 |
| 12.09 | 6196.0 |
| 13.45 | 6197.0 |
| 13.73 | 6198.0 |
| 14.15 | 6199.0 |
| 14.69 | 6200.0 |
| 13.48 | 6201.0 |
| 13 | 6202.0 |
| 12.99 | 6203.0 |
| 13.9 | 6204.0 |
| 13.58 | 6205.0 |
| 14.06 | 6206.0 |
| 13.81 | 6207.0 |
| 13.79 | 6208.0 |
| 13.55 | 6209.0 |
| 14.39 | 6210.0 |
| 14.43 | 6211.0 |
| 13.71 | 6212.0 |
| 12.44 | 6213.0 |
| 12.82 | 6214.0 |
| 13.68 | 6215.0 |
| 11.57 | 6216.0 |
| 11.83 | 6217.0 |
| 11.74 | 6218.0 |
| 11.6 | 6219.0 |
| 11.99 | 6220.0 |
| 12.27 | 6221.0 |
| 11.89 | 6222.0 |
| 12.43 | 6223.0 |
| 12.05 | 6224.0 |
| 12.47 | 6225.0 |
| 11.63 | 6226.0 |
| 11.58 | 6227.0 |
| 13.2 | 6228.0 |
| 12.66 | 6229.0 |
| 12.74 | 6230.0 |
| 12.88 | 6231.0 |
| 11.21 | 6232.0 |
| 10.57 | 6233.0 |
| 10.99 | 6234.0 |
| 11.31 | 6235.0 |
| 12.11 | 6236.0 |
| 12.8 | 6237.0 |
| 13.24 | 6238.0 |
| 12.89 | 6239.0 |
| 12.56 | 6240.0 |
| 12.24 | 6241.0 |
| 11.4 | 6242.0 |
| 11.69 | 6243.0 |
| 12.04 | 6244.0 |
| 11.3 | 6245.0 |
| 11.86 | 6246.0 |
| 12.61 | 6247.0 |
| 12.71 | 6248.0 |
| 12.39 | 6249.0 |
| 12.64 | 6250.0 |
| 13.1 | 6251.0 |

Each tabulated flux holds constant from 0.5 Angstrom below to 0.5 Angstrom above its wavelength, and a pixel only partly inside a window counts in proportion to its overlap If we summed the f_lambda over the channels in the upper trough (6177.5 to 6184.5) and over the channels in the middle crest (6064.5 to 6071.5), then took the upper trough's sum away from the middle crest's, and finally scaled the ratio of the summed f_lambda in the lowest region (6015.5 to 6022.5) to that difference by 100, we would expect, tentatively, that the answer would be 2541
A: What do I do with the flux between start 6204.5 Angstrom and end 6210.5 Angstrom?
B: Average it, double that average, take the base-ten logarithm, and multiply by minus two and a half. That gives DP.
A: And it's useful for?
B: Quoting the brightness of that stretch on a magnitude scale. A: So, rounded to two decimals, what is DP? -3.61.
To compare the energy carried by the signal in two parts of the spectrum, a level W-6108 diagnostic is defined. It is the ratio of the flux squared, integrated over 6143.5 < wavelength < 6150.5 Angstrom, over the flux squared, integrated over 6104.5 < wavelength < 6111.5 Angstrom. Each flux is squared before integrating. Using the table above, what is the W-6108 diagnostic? 1.20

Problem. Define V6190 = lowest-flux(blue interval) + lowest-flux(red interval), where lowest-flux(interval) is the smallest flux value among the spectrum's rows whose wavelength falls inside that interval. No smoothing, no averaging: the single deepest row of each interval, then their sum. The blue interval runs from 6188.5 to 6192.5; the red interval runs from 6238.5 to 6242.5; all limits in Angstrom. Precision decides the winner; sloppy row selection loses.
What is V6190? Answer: 24.0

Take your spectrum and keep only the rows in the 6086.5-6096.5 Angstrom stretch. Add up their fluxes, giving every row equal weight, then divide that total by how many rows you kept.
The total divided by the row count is 15.1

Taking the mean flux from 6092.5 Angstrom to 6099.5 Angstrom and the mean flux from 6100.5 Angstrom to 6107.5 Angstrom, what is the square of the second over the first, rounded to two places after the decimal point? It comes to 0.85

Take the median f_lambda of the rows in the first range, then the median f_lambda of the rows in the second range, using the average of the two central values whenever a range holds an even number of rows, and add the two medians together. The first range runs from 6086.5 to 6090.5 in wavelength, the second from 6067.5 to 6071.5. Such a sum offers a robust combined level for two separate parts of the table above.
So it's 30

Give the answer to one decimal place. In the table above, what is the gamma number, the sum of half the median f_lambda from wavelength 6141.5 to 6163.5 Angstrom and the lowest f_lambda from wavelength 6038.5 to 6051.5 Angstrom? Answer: 22.0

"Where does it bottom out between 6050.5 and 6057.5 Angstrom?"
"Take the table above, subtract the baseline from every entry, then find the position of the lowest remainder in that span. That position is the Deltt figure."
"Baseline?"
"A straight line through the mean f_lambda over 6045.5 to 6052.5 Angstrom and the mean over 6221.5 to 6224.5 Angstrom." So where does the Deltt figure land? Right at 6054.0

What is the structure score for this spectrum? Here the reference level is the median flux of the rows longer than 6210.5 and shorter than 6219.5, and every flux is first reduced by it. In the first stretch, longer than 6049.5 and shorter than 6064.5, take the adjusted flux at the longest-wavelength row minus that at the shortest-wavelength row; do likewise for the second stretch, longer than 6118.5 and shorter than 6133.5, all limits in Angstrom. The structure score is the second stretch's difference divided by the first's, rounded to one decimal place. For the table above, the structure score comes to -4.1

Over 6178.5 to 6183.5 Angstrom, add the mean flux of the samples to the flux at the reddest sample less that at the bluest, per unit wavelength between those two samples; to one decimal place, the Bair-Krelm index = 13.9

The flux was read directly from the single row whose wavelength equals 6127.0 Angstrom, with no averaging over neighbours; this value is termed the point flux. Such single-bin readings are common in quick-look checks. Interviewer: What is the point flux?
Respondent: 14.63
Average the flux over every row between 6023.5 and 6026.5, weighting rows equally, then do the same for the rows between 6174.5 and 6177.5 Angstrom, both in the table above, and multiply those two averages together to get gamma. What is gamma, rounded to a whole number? 190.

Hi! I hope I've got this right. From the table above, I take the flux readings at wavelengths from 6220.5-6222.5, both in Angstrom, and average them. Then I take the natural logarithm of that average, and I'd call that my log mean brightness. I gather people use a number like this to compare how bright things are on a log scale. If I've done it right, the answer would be 2.49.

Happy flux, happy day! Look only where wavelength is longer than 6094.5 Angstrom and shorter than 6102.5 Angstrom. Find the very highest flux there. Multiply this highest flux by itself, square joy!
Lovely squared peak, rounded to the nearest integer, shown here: 254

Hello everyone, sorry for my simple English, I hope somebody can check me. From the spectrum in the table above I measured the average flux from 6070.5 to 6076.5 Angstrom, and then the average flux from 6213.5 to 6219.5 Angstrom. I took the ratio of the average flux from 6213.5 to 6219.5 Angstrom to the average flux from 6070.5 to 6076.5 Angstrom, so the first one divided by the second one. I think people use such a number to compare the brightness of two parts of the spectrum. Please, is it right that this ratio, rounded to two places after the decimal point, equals 0.76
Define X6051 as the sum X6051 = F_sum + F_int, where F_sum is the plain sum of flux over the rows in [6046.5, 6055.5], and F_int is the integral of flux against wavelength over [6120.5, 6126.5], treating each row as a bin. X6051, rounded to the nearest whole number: 215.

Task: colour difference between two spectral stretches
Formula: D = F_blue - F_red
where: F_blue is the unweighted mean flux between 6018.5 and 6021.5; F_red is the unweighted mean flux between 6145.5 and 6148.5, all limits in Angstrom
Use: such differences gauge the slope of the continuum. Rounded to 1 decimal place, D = -1.3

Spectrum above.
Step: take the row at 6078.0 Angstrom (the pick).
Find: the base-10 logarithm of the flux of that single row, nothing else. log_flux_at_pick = 1.206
